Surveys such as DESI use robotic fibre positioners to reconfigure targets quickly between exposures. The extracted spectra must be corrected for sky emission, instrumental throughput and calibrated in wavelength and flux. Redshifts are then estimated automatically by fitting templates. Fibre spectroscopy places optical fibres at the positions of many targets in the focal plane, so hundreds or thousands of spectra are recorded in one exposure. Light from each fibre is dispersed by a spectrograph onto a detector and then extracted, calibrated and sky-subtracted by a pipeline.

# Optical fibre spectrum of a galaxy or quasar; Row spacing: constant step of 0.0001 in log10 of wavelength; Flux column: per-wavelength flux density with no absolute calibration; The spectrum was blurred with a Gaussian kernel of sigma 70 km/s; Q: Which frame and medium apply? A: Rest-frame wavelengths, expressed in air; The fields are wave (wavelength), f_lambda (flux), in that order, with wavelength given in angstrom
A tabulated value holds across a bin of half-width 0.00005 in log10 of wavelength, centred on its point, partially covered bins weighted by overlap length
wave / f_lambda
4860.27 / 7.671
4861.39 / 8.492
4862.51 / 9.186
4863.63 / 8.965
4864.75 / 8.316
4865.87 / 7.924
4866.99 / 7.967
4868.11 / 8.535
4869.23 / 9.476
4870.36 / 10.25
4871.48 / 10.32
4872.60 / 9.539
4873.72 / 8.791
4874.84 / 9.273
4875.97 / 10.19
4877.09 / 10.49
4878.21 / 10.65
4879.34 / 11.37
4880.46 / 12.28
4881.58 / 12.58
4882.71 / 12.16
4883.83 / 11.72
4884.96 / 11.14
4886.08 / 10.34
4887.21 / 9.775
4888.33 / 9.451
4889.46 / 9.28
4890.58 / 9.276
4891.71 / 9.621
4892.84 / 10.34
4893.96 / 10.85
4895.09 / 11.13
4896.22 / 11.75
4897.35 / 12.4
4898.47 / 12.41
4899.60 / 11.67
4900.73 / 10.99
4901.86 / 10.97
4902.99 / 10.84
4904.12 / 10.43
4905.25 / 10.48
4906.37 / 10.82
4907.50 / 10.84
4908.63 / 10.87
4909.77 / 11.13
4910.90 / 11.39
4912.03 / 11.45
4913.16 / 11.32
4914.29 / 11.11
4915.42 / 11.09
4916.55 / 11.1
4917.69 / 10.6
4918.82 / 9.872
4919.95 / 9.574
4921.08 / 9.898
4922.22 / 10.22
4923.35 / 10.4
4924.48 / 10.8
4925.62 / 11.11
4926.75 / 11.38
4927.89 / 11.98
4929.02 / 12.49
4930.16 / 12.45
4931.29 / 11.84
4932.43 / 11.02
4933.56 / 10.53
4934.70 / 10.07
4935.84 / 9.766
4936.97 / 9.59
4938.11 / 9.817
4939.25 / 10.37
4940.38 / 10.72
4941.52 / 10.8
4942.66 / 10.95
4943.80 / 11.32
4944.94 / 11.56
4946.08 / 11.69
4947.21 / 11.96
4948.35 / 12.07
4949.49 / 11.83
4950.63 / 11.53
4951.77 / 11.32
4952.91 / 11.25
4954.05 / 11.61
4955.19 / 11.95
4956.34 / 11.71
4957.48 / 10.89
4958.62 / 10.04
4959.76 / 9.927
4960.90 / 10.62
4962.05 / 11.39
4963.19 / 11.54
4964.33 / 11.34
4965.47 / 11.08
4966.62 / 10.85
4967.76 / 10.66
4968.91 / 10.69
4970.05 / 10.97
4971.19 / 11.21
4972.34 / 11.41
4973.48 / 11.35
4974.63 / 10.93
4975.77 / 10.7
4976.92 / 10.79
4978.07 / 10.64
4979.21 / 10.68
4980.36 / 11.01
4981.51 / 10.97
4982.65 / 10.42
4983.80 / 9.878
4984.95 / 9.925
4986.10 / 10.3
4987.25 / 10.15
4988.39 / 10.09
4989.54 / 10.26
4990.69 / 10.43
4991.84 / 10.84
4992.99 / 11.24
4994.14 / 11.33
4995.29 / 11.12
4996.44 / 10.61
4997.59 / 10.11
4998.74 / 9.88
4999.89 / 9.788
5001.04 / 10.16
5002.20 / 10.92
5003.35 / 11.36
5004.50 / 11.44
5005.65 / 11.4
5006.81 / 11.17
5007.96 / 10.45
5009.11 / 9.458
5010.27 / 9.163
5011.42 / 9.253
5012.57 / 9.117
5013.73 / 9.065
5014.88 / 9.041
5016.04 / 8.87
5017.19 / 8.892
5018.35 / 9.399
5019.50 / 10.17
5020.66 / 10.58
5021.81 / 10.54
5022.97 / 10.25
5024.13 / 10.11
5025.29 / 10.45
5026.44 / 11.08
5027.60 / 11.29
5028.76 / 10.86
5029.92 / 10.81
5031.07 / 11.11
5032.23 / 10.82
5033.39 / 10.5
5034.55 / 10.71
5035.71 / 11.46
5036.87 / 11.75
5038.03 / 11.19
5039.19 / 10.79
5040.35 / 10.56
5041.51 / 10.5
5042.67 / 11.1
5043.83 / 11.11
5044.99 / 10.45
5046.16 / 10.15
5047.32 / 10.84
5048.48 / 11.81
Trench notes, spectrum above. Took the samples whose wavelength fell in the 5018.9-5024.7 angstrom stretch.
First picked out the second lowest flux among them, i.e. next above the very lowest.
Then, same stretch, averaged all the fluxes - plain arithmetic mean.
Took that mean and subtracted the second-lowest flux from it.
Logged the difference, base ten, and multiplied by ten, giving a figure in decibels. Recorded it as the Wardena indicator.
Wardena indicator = -8.0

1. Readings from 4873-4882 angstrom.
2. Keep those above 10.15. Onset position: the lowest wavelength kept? 4875.97 angstrom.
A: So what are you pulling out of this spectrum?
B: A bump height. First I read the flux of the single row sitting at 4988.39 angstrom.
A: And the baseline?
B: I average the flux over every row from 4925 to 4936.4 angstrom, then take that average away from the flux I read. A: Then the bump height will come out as -1.2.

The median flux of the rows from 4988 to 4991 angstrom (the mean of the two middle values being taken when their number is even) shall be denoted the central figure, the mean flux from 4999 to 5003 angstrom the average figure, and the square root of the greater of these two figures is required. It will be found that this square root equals 3.21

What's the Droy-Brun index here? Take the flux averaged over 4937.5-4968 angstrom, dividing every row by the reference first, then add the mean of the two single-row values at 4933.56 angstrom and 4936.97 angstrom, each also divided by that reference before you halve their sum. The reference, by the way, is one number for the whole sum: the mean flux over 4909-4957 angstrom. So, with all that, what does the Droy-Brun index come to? 1.92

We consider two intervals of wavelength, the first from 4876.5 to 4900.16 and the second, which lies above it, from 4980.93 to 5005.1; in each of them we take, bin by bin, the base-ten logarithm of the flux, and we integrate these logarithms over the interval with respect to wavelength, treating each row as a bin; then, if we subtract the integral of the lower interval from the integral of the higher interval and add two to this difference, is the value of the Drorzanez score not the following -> 2.1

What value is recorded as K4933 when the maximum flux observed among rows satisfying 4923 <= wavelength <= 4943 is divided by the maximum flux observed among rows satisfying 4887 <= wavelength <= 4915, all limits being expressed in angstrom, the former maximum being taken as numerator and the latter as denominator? 1.01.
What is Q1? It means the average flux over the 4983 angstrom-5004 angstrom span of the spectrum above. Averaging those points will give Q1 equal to 10.5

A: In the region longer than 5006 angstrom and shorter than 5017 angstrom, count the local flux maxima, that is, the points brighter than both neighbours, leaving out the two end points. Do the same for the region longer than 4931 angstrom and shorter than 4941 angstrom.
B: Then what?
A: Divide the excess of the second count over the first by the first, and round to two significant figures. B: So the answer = -1.0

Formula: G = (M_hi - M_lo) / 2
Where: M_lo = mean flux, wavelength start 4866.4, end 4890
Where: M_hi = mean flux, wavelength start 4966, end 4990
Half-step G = 0.2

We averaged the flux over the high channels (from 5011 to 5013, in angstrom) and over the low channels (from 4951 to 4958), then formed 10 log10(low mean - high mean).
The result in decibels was 4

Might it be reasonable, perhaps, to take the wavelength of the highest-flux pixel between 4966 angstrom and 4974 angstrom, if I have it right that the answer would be 4972.34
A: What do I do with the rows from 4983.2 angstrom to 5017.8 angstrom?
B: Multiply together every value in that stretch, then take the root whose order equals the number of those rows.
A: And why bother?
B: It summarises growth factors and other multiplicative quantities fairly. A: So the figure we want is 10.2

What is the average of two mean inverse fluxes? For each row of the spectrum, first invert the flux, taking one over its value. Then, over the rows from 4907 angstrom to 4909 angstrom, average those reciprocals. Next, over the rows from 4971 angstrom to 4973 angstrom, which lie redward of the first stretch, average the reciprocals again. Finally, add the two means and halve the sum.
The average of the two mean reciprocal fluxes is 0.090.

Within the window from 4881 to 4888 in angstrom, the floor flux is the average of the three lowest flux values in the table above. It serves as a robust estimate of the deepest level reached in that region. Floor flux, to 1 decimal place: 10.4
